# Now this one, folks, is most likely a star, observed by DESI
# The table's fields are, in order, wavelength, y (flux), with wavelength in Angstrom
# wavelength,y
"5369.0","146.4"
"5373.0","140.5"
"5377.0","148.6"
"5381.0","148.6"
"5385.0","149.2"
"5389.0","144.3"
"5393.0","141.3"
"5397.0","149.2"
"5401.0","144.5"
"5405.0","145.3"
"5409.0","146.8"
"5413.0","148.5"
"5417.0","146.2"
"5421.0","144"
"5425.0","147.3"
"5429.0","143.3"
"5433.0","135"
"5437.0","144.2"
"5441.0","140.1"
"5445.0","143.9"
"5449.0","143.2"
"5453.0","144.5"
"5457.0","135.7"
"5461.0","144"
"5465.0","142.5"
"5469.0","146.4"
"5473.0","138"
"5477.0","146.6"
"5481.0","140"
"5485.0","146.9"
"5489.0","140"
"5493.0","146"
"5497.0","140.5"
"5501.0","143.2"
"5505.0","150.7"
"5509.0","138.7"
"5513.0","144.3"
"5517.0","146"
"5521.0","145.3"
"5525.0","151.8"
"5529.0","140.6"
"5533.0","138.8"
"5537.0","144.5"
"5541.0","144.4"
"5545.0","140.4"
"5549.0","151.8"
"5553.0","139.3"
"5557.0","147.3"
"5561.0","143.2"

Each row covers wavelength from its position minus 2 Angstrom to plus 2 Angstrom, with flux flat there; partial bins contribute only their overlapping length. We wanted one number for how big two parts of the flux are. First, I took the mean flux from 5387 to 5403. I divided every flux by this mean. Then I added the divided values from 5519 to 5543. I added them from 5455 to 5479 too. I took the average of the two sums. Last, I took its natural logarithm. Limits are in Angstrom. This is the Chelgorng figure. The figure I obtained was 1.781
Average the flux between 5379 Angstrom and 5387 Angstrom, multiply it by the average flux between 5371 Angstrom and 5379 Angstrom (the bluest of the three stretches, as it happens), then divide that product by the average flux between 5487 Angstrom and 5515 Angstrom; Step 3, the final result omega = 150.2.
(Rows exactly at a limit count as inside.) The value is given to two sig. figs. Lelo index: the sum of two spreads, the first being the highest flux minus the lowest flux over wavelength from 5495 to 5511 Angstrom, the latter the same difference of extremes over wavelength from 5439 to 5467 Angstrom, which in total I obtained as 21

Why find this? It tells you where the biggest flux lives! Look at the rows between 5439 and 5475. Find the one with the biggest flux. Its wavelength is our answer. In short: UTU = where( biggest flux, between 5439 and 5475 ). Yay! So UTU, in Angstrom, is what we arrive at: 5469.0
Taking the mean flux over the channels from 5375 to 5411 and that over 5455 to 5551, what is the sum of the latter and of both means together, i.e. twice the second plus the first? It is 434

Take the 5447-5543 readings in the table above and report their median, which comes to 144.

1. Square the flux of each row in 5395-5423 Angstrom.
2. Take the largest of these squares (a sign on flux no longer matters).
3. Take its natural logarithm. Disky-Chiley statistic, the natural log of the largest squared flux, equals 10.01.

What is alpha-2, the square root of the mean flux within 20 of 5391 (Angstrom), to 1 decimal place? 12.1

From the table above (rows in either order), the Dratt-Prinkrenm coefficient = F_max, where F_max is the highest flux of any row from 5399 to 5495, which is 148.5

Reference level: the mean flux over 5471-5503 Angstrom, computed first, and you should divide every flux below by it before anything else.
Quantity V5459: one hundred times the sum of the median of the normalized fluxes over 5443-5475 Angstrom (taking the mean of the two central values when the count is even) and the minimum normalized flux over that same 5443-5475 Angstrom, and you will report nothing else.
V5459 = 196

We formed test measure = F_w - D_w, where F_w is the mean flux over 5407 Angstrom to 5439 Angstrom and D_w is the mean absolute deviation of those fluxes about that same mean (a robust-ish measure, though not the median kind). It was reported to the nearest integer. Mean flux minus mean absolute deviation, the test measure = 142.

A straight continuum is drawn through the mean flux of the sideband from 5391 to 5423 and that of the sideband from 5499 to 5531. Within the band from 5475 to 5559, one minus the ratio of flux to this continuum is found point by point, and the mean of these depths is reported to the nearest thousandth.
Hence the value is 0.006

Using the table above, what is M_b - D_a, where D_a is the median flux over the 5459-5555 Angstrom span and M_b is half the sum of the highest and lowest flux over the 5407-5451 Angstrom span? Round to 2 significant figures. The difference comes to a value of -2.4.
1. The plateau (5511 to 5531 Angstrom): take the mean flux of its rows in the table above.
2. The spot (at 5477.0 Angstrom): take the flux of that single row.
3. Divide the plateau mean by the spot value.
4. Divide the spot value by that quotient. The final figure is 148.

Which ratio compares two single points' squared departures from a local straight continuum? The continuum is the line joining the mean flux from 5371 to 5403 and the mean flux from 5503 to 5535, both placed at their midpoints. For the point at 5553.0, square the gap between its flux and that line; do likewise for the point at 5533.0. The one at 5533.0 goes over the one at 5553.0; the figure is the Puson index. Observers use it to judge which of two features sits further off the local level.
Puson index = 1.30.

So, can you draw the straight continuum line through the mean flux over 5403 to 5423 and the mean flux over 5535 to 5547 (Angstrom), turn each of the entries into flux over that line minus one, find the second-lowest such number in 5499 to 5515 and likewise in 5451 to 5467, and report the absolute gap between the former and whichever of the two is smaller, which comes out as 0.0107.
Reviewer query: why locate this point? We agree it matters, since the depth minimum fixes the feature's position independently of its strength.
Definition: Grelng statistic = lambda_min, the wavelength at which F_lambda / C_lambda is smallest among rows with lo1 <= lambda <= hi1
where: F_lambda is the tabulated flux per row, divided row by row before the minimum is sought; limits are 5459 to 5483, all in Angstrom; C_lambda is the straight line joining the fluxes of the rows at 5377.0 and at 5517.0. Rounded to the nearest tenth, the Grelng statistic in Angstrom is 5473.0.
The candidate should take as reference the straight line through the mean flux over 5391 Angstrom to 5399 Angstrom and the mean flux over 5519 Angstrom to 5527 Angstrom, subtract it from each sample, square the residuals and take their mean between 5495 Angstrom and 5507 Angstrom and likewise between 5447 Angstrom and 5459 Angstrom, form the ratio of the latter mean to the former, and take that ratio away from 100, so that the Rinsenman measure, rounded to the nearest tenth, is 98.3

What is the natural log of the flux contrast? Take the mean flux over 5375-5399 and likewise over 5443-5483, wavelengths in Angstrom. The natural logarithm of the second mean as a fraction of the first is -0.030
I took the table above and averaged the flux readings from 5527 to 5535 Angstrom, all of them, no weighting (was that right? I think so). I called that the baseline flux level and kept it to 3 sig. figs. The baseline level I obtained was 140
